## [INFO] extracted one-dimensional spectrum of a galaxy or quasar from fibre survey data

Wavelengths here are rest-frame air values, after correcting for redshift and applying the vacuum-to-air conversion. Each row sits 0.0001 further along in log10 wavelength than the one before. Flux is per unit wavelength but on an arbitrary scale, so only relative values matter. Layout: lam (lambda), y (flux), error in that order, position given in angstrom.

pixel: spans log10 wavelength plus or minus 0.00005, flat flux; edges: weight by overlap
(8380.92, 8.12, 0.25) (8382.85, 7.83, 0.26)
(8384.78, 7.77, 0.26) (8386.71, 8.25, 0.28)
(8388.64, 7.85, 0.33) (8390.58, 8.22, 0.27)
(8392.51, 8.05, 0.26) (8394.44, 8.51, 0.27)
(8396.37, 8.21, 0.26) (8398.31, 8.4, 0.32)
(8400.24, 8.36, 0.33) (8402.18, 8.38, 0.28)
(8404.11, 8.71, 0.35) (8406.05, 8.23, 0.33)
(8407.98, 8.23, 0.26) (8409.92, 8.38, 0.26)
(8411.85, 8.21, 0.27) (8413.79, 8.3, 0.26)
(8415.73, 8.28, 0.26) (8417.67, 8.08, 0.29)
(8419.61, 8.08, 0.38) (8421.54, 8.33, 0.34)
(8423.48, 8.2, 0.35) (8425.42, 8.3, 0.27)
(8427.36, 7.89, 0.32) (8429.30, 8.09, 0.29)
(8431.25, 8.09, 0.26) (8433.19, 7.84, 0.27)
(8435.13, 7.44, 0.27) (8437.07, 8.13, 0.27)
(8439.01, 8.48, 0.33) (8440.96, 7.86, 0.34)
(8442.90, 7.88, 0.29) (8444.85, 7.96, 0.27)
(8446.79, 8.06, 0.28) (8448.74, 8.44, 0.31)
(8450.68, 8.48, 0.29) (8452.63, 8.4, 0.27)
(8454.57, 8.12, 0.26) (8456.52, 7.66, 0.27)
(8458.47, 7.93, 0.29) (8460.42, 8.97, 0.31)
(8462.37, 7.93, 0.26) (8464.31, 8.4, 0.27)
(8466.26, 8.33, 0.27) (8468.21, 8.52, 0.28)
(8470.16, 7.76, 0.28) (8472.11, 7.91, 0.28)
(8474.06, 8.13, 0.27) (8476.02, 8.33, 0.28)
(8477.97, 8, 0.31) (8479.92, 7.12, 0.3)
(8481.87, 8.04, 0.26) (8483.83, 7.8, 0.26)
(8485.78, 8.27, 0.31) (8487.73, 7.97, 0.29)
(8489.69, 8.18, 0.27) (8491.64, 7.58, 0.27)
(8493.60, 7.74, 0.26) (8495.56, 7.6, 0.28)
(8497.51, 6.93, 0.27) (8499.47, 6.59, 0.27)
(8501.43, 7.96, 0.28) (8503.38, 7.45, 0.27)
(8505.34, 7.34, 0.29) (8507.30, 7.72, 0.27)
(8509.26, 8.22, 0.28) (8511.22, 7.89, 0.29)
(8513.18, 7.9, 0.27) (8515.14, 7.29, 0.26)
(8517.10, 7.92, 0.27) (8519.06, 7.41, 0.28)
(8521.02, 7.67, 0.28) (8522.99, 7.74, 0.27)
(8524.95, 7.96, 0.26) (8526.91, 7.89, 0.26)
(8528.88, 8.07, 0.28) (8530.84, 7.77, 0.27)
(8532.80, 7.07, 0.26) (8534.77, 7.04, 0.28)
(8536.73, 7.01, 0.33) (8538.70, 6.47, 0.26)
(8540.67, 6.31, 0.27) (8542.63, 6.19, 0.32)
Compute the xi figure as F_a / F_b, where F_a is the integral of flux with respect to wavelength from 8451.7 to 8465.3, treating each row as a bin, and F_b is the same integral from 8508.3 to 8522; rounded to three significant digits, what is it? 1.05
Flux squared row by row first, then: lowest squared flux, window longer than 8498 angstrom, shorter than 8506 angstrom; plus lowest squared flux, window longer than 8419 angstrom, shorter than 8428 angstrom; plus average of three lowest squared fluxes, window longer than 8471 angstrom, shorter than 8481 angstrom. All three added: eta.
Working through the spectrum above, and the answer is 165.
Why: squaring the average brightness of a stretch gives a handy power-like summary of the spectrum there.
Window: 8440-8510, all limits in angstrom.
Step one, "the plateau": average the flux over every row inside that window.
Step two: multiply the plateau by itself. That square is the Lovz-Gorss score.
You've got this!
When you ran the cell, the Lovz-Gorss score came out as 63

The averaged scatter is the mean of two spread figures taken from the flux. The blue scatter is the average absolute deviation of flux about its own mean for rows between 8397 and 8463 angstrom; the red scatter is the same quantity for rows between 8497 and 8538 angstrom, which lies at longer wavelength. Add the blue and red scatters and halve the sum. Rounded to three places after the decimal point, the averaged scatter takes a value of 0.301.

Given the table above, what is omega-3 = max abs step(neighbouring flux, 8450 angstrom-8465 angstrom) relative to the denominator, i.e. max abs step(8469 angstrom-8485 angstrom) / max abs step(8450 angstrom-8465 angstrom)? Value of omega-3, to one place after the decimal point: 0.9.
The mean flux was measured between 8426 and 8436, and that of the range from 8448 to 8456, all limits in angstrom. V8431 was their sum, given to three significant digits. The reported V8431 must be 16.2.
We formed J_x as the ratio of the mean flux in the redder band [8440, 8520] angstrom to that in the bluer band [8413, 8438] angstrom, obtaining 0.98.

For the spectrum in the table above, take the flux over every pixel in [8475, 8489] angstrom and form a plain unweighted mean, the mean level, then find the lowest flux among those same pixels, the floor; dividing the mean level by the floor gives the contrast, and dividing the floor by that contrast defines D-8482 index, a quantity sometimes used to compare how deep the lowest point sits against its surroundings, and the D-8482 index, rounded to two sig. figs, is 6.4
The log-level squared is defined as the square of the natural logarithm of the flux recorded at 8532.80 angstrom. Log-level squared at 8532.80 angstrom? 3.8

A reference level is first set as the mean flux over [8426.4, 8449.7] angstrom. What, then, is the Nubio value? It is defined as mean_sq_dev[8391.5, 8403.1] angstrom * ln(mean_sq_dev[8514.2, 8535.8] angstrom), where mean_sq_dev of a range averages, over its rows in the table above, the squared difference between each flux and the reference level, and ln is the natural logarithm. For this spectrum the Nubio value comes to -0.15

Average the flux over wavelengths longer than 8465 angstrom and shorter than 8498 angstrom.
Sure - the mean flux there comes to 7.9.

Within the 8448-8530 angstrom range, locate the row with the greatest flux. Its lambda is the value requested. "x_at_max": 8460.42 angstrom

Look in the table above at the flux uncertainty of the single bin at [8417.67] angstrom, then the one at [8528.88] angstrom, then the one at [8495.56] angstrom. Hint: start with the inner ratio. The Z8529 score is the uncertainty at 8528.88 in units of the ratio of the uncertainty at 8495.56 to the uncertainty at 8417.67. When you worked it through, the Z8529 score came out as 0.29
